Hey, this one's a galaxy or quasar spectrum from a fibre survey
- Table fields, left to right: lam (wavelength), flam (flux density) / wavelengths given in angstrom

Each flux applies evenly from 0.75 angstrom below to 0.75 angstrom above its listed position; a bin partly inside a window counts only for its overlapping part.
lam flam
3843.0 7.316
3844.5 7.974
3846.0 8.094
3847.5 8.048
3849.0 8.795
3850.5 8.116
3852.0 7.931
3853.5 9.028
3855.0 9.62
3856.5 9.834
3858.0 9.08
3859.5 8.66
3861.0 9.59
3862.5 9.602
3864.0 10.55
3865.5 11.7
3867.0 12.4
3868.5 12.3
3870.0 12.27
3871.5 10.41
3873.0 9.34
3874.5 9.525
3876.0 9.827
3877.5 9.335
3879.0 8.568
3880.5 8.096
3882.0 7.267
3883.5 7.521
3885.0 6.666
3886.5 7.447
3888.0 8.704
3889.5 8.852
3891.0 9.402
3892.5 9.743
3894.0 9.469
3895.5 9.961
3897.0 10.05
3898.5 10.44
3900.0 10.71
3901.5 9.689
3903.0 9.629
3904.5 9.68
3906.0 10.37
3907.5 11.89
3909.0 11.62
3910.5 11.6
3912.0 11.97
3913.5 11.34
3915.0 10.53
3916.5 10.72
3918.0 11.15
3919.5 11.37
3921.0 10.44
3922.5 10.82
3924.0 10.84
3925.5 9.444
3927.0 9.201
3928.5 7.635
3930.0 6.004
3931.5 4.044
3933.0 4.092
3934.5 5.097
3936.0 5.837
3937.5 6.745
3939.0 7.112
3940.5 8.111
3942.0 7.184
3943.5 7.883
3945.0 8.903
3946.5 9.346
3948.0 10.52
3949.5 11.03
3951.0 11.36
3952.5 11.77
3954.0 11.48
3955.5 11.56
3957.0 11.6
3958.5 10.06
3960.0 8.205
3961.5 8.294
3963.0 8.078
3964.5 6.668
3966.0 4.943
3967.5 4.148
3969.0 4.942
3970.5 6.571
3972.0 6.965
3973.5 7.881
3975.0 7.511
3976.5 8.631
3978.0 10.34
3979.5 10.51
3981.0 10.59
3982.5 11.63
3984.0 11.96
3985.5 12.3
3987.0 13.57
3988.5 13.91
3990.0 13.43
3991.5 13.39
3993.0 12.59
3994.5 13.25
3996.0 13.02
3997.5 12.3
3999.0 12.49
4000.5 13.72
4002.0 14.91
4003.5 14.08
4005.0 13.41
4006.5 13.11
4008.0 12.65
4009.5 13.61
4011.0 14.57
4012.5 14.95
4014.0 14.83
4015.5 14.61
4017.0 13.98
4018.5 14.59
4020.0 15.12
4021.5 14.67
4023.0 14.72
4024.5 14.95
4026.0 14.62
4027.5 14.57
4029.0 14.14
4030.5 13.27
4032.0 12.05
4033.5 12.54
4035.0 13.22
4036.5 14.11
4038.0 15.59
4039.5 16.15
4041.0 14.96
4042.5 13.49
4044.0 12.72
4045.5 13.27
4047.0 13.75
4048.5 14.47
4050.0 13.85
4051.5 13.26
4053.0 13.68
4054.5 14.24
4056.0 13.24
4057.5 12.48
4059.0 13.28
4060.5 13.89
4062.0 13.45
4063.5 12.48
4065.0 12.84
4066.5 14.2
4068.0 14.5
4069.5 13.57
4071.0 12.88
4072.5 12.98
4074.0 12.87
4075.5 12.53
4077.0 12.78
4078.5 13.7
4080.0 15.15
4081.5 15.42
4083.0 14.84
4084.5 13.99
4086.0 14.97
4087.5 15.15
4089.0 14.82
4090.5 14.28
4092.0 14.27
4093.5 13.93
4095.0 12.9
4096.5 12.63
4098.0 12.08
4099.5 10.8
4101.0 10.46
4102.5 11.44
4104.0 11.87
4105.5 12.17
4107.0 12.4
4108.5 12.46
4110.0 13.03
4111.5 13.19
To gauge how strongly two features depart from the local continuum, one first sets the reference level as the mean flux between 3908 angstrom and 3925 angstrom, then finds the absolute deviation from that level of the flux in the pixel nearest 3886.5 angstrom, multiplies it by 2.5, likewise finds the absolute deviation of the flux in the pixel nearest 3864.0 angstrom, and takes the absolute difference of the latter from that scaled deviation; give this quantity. 8.6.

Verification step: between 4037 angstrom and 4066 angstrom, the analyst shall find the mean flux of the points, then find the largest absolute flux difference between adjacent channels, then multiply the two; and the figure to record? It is 20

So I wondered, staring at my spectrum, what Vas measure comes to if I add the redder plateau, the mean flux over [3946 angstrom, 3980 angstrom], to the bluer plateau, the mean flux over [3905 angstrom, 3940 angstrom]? 17.9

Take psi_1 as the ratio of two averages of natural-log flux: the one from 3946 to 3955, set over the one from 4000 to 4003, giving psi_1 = 0.90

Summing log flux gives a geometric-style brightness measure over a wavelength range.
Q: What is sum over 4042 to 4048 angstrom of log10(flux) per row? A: 4.5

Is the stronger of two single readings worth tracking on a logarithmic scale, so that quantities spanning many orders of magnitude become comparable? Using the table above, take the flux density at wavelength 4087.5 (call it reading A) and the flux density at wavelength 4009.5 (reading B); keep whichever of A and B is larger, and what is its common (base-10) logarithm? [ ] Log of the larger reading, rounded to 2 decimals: 1.18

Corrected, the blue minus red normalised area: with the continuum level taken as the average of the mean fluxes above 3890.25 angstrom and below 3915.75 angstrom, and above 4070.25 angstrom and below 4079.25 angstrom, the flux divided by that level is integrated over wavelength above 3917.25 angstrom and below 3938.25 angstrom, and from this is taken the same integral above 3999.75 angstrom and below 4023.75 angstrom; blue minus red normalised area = -15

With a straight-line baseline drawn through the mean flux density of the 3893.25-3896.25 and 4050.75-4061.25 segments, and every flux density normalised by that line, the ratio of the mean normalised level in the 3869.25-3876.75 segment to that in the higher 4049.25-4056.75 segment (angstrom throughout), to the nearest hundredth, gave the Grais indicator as 1.09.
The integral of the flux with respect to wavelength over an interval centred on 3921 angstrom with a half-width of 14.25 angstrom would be 270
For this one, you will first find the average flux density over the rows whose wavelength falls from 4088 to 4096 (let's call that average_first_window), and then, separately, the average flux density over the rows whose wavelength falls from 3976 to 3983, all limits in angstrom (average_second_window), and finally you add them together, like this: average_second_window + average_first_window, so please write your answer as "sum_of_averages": 24.4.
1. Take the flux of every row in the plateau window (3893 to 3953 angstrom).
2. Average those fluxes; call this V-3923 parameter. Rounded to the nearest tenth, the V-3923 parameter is 9.4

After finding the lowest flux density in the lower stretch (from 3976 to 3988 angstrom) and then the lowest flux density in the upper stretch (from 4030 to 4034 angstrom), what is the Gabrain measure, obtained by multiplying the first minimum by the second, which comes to 104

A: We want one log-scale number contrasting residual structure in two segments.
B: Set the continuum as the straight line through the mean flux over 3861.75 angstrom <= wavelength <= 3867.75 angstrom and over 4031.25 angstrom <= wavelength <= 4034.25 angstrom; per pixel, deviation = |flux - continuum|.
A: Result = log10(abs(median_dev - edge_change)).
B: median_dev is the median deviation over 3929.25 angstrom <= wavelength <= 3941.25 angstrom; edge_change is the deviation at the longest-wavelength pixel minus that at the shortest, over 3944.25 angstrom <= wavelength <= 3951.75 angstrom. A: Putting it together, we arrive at 0.91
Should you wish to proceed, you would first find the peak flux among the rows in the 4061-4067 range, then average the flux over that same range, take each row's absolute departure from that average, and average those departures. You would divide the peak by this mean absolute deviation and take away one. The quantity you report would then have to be 23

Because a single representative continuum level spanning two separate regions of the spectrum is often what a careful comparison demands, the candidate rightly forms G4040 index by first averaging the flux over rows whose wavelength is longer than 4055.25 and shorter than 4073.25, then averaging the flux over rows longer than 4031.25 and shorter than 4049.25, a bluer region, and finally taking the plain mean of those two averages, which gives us 13.6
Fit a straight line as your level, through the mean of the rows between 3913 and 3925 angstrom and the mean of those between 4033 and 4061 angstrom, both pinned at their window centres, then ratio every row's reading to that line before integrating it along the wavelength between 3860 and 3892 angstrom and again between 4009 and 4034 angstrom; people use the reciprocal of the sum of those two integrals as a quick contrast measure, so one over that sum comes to 0.017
